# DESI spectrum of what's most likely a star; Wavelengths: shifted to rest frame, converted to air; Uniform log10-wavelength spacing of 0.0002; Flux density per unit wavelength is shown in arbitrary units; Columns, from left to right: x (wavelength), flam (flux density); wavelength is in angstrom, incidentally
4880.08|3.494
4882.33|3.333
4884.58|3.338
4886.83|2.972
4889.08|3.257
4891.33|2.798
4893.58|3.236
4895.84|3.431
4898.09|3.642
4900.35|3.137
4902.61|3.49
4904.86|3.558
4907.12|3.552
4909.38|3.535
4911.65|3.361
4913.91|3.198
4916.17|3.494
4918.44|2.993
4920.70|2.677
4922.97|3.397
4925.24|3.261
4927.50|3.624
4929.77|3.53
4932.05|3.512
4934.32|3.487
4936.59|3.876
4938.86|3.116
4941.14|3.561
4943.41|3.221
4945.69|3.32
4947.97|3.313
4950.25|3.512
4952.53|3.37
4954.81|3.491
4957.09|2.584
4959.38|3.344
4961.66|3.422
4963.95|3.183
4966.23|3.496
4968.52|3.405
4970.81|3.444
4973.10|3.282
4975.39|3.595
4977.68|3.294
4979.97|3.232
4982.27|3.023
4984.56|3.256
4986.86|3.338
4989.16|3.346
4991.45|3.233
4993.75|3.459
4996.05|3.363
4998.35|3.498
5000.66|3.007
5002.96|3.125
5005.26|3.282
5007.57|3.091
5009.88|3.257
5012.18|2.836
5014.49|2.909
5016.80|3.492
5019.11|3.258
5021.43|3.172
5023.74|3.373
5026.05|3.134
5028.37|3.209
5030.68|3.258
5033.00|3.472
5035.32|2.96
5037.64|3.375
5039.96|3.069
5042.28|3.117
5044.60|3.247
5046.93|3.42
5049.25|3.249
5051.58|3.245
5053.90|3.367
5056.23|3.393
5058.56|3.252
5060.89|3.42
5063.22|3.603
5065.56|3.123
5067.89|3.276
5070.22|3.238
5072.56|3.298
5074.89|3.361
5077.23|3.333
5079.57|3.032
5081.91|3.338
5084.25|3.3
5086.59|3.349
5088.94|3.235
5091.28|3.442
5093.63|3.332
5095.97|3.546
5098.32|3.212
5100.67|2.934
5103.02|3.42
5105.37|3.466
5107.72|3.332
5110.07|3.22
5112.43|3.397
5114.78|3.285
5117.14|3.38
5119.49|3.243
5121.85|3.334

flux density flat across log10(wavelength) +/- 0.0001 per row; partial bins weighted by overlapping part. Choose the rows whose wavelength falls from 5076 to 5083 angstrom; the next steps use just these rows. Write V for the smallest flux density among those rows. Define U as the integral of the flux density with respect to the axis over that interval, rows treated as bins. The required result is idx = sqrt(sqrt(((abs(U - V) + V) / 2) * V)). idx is 2.420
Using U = 22.6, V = 3.032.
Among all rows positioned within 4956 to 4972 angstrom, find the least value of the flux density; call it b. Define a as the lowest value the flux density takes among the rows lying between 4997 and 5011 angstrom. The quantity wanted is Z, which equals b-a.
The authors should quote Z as -0.42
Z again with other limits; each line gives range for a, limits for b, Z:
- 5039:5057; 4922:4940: 0.05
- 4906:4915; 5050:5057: 0.05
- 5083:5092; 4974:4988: -0.21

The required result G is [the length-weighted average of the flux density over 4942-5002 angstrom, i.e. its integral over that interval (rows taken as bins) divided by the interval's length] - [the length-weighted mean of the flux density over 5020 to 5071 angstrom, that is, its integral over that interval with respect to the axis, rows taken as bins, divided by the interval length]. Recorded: 0.04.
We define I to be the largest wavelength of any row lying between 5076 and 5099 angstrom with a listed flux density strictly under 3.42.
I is 5098.32 angstrom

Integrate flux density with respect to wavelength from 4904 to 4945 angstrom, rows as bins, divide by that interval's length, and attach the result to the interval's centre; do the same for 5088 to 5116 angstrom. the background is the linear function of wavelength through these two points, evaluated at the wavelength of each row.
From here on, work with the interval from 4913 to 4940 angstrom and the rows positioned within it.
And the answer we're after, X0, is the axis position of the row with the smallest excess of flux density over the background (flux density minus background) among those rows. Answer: 4920.70 angstrom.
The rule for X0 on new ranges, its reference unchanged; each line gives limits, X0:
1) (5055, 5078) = 5065.56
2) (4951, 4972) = 4957.09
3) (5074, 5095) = 5079.57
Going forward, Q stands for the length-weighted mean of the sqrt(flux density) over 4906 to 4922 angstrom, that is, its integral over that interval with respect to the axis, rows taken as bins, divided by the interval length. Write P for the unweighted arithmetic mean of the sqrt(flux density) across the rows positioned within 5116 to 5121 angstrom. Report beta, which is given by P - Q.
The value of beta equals 0.02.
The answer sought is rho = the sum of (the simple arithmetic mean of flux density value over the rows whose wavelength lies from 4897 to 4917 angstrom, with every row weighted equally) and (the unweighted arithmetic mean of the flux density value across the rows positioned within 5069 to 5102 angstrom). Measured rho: 6.72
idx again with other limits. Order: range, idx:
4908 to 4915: 2.478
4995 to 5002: 2.424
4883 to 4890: 2.401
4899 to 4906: 2.472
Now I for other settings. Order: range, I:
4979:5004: 5002.96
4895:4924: 4922.97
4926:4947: 4945.69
